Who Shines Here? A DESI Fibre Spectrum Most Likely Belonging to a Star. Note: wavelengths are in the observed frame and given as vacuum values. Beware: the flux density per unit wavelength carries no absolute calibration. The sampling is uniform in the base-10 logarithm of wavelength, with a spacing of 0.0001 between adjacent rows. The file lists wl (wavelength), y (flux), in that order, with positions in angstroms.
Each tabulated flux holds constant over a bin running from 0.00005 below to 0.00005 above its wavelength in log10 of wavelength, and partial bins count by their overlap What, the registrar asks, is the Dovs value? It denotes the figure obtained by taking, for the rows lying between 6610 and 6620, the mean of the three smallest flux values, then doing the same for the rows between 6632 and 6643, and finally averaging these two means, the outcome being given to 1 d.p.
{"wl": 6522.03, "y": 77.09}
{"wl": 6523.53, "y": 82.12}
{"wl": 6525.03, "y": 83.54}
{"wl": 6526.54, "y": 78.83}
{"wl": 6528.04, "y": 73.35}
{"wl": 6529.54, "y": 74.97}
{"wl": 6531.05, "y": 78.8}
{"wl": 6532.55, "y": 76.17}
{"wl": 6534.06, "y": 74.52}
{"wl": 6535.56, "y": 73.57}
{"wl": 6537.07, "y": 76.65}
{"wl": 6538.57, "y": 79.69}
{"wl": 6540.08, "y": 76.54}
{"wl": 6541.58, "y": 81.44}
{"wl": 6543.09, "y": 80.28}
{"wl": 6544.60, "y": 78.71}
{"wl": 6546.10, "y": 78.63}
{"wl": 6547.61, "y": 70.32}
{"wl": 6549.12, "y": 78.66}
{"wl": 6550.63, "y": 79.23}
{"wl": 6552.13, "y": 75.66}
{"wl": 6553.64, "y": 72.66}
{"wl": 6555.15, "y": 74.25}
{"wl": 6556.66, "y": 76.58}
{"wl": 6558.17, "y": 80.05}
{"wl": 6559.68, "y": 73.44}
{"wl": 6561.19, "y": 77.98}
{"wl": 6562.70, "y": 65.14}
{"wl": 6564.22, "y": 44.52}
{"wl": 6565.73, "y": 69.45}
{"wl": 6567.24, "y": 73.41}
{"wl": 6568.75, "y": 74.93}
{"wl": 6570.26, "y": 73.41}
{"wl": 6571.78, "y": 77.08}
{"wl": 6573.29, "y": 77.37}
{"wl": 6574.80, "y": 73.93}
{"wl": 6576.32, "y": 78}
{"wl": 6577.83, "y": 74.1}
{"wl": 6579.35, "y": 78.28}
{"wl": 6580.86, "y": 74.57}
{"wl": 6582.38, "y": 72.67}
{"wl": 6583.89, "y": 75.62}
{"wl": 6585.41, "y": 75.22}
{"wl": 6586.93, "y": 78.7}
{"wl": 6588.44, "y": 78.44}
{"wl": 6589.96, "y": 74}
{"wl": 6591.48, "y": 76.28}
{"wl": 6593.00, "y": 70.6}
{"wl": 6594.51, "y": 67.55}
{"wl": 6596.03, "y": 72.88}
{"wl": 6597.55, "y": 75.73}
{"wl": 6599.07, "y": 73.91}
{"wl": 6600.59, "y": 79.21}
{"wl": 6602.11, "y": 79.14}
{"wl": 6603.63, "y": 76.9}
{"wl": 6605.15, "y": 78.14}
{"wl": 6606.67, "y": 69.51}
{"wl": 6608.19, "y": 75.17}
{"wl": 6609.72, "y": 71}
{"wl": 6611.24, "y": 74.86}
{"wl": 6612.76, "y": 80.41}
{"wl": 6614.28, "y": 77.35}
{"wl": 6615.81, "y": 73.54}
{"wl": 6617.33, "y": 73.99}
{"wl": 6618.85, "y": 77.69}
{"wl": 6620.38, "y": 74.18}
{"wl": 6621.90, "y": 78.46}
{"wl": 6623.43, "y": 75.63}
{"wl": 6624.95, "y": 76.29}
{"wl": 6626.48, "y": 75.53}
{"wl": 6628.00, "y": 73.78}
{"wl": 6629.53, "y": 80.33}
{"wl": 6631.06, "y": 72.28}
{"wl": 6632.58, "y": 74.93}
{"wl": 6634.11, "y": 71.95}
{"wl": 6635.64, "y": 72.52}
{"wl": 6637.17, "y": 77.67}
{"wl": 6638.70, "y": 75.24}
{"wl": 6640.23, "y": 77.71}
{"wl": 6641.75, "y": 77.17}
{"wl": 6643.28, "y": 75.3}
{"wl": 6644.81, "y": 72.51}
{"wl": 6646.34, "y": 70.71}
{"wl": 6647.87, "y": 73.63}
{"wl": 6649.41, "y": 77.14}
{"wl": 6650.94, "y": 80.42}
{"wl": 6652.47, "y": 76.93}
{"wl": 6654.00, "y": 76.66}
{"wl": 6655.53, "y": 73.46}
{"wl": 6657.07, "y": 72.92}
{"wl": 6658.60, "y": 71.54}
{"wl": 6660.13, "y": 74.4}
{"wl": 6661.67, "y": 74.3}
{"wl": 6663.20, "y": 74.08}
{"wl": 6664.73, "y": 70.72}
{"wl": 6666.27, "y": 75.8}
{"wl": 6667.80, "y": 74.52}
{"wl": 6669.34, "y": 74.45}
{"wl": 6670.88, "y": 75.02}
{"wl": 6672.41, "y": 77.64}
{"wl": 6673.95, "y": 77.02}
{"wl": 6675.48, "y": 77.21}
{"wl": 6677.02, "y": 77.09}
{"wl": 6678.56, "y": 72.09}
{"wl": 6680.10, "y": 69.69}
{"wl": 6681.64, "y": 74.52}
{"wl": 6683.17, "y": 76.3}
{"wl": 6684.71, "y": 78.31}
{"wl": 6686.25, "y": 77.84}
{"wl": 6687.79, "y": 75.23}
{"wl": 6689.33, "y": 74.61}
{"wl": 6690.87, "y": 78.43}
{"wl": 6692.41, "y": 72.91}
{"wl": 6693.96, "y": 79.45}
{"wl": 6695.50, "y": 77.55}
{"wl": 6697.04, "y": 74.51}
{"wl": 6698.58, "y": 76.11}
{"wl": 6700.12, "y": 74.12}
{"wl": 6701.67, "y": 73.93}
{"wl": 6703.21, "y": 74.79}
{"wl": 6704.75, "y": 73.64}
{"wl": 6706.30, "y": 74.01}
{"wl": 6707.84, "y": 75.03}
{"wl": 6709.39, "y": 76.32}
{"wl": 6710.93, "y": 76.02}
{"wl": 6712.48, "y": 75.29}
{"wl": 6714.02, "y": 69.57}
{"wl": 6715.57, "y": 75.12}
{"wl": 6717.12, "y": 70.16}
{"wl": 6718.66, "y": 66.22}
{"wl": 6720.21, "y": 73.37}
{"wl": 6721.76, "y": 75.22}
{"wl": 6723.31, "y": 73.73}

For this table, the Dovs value 73.6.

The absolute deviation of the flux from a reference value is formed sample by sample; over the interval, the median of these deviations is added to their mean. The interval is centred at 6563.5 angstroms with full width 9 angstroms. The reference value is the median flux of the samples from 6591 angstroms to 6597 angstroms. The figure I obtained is 11.9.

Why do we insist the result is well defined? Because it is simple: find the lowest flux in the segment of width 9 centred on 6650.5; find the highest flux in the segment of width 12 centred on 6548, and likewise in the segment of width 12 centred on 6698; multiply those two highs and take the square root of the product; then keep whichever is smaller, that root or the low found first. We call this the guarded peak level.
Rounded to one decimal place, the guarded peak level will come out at 70.7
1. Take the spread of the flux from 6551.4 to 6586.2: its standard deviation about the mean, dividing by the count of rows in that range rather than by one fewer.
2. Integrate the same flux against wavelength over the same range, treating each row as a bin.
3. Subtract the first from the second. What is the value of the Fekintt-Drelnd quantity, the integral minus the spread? 2547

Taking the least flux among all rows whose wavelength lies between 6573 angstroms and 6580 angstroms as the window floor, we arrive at 73.93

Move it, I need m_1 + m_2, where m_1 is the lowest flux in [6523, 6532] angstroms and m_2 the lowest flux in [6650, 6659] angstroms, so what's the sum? 145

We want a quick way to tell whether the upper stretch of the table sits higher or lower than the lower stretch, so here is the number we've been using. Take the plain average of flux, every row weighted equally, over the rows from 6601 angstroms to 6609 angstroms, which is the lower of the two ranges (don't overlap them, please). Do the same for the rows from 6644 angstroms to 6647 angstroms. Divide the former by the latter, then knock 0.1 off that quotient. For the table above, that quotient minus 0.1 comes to 0.96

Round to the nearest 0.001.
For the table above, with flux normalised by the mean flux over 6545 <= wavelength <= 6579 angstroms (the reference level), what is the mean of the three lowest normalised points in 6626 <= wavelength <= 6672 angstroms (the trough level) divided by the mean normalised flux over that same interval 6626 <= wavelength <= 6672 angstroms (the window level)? 0.949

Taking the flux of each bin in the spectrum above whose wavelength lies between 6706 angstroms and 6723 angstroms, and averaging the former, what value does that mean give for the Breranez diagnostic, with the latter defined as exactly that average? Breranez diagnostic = 73.3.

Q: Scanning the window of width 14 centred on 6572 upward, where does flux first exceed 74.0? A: 6568.75 angstroms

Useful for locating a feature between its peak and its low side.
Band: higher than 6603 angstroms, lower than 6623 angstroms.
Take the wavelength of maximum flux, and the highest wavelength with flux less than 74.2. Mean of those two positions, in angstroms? 6616.6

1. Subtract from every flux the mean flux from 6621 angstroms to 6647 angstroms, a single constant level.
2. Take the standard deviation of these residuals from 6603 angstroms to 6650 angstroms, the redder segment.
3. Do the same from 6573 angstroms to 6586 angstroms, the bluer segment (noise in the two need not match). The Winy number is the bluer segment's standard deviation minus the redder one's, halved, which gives -0.4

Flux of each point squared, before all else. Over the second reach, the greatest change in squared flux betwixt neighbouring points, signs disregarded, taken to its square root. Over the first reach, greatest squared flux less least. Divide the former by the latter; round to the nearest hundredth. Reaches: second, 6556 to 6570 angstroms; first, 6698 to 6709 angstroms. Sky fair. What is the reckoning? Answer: 0.14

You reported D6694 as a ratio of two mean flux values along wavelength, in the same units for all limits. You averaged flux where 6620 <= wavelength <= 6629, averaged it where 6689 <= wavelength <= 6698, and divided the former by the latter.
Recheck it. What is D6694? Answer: 0.99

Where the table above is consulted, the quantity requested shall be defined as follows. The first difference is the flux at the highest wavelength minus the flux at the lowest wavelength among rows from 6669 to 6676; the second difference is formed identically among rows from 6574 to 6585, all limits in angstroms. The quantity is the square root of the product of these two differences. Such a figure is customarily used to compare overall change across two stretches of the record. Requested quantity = 2.2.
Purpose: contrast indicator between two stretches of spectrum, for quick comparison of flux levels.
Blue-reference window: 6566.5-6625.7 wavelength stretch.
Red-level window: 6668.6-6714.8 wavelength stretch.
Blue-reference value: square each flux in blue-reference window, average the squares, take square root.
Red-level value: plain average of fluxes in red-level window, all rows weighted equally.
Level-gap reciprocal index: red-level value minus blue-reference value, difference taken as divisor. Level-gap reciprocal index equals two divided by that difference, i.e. -20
